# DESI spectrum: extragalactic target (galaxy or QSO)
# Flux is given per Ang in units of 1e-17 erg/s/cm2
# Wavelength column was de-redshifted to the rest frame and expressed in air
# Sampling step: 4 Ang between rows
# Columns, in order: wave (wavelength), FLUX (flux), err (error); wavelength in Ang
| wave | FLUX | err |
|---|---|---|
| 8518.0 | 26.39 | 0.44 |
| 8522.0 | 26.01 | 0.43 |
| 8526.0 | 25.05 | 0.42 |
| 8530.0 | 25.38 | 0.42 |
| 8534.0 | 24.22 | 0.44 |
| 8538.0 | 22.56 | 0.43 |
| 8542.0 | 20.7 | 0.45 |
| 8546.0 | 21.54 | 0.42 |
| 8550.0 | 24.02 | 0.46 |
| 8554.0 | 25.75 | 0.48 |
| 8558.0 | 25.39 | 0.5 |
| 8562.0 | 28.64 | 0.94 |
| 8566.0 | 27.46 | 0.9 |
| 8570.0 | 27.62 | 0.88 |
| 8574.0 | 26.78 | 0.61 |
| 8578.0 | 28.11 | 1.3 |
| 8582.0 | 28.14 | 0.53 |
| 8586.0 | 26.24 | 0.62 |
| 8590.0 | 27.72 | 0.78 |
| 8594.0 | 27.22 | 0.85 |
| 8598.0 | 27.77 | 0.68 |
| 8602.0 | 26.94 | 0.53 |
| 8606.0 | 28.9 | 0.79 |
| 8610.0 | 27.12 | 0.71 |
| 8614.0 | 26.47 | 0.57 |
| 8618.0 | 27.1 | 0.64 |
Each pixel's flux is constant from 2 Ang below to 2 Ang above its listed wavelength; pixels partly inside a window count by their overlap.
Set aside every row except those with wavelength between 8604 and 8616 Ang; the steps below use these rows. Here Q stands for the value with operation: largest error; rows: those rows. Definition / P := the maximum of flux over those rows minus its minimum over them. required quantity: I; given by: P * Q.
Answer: 1.9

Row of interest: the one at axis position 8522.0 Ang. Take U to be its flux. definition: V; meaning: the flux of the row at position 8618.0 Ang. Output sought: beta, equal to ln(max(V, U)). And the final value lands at 3.30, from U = 26.01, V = 27.1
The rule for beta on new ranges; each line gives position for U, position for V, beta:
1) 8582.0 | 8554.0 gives 3.34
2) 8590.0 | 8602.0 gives 3.32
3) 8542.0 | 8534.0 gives 3.19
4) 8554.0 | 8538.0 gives 3.25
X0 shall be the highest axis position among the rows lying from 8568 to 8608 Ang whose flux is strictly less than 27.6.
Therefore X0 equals 8602.0 Ang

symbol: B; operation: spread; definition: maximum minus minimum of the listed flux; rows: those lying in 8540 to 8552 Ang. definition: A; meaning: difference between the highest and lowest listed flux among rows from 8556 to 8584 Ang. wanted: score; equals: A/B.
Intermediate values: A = 3.25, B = 3.3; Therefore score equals 1.0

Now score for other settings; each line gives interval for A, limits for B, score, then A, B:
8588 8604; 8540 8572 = 0.1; 0.83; 7.9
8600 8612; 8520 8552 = 0.4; 1.96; 5.3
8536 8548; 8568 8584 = 1.4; 1.86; 1.4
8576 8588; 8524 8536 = 1.6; 1.90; 1.2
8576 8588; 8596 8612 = 1.0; 1.90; 2.0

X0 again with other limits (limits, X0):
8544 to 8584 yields 8574.0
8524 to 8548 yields 8546.0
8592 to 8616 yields 8614.0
